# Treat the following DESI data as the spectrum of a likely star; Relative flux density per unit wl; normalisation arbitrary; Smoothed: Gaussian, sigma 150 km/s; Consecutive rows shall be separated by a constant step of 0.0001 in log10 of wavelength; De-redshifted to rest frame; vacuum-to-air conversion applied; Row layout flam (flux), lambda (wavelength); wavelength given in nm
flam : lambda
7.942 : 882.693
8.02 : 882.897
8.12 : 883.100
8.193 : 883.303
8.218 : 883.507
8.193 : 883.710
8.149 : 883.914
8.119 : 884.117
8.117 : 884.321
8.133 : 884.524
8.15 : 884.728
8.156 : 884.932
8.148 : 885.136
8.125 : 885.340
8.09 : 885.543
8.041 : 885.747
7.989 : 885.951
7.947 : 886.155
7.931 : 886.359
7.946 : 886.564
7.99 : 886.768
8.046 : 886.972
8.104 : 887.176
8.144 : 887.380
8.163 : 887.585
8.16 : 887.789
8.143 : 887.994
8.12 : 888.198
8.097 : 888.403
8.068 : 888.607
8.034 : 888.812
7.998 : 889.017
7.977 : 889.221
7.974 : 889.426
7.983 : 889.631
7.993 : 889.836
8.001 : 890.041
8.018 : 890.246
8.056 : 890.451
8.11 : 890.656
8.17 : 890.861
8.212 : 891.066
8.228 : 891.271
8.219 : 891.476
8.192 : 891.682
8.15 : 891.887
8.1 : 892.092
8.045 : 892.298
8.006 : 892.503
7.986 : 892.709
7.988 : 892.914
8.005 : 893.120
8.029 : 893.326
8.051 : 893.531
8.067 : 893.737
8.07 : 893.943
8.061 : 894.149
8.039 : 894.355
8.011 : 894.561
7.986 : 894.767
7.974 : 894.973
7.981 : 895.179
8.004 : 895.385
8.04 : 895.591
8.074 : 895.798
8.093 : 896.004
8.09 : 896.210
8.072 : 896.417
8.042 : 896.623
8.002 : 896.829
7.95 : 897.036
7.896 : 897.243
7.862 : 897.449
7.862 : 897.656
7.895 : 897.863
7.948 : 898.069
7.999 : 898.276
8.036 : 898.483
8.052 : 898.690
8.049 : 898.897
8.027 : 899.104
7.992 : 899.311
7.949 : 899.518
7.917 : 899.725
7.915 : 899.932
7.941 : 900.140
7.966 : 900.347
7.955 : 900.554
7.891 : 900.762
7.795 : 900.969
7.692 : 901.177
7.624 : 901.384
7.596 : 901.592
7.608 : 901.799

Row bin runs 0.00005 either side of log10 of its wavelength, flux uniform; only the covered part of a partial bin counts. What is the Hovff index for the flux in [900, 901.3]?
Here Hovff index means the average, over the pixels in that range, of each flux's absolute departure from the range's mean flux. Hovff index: 0.087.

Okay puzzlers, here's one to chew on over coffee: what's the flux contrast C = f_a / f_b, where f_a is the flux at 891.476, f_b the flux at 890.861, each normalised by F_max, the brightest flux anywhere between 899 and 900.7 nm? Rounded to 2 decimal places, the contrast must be 1.01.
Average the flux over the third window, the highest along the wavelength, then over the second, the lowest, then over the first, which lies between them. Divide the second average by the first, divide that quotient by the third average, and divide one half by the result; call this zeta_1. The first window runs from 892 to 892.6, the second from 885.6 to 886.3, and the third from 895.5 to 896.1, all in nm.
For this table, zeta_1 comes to 4.06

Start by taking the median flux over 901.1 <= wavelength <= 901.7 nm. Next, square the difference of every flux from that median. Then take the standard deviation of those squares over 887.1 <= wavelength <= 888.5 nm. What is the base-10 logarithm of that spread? -1.6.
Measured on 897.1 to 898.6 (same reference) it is -1.4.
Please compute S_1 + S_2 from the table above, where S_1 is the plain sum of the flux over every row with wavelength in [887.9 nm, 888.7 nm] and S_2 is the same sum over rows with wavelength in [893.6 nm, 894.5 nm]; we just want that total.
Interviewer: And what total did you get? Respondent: 64.7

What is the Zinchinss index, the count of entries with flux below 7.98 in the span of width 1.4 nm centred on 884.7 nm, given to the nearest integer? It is 0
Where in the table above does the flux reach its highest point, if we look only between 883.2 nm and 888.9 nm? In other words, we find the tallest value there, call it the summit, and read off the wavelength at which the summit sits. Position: 883.507 nm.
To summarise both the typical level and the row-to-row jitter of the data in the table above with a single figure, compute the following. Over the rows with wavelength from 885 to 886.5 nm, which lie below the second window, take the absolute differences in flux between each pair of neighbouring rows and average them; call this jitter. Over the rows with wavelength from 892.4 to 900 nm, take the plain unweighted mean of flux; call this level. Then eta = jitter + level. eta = 8.04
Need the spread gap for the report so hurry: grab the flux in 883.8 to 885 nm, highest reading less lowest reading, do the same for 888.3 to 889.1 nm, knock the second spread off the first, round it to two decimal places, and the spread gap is -0.06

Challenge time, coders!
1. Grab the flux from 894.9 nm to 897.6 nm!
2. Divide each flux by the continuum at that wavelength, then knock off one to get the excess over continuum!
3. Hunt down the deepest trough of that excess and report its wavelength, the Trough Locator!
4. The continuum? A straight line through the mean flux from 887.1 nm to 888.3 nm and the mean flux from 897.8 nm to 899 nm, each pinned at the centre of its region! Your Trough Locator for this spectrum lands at 897.449 nm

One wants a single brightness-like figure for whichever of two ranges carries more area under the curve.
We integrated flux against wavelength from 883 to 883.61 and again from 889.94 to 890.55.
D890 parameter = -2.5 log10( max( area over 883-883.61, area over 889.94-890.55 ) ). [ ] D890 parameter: -1.75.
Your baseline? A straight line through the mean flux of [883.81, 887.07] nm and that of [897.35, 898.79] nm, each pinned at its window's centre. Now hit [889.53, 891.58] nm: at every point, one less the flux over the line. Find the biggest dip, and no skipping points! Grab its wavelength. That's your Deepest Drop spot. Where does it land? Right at 889.631 nm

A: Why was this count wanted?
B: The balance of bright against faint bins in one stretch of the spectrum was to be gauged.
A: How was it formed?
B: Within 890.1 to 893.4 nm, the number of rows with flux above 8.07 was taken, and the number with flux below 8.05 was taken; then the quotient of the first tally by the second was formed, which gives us 1.14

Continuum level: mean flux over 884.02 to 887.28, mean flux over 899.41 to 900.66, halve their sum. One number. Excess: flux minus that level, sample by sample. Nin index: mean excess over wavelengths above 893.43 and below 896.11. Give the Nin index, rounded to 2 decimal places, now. 0.03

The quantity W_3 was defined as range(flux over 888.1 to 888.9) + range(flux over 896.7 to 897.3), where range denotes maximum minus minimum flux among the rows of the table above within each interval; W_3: 0.192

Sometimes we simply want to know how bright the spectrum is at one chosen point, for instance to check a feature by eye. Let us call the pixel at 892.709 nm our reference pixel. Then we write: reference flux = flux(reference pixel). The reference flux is 7.986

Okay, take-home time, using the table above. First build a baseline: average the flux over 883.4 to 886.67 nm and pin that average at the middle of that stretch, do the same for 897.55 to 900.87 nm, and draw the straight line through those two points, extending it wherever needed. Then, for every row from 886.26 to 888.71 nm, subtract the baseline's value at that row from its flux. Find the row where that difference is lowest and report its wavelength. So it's 886.359 nm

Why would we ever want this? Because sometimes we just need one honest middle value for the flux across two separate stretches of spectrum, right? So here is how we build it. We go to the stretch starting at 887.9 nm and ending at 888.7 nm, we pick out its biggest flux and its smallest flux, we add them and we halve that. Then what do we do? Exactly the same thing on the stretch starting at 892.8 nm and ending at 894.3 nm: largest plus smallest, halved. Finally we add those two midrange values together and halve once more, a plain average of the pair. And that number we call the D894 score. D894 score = 8.07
